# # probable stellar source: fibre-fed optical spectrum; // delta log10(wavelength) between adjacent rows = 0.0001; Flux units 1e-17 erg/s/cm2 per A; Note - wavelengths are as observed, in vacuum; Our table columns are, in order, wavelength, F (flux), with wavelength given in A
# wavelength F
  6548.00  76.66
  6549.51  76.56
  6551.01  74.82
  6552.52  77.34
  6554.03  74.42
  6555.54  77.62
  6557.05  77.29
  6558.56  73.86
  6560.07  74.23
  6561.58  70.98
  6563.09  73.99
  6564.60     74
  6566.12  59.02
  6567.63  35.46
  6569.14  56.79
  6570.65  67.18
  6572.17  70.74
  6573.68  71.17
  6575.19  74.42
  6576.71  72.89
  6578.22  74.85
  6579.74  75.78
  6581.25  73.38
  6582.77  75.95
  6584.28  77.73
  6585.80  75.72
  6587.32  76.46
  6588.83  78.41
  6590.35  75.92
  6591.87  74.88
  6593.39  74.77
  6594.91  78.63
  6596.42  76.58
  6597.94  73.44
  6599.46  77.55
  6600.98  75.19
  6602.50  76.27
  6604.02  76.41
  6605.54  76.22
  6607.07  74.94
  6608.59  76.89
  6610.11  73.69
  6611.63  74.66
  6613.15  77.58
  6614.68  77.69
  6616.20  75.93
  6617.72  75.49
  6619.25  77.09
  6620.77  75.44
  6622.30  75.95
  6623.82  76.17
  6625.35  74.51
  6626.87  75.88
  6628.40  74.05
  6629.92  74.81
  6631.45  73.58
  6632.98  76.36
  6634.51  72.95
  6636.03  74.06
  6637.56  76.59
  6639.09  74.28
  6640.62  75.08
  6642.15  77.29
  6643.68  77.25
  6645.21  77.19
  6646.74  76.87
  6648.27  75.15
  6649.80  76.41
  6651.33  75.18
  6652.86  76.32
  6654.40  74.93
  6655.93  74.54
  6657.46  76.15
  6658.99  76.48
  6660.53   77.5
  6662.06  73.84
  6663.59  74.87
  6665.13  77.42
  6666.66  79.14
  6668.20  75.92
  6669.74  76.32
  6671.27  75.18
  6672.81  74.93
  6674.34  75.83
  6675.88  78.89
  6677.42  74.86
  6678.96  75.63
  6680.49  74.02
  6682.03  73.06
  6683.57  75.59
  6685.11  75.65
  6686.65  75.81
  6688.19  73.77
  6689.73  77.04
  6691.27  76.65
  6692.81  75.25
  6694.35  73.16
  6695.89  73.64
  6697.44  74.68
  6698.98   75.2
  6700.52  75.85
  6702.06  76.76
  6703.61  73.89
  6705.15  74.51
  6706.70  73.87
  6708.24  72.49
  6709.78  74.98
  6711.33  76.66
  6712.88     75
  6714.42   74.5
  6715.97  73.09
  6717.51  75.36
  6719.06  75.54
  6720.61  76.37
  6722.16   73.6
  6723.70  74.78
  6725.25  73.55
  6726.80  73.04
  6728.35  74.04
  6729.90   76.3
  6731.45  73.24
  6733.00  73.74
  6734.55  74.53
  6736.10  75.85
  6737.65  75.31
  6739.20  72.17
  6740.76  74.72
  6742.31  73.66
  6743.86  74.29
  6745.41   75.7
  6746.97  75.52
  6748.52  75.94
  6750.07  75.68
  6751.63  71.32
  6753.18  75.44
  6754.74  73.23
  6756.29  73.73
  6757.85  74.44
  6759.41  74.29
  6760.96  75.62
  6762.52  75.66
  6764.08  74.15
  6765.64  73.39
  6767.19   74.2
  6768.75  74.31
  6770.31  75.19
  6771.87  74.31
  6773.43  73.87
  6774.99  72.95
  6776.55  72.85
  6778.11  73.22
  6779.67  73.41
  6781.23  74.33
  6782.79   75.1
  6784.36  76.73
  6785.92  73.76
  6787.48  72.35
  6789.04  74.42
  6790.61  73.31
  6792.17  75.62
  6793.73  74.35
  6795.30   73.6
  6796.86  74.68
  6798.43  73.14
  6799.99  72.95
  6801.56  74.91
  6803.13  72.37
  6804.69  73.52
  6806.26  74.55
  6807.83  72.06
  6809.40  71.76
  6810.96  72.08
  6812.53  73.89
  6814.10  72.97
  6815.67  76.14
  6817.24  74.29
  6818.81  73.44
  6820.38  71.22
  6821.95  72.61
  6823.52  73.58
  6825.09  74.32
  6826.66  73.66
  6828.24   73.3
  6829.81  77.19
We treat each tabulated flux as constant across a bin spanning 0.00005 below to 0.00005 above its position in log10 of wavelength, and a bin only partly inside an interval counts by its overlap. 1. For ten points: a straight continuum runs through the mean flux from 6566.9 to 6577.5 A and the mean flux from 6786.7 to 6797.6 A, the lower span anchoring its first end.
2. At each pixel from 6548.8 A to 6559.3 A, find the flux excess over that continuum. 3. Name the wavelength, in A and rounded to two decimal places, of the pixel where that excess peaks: 6555.54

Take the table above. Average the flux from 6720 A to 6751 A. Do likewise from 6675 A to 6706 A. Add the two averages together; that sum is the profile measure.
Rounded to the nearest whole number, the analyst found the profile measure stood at 150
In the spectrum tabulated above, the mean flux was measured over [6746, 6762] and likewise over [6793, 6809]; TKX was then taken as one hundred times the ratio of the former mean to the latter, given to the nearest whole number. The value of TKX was 101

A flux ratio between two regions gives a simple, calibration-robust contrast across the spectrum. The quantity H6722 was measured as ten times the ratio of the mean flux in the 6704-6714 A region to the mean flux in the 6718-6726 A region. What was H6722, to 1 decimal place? 10.0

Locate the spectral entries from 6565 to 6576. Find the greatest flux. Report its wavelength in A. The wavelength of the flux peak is 6575.19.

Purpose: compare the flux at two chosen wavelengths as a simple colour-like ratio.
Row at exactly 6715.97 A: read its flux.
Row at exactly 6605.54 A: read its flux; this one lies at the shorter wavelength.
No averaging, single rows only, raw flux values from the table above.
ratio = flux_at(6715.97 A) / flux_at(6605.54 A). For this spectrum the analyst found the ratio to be 0.96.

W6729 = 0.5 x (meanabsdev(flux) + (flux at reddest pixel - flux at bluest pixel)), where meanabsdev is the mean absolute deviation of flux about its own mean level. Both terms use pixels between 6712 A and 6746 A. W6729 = 0.8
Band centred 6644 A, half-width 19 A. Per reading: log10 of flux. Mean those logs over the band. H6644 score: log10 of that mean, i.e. 0.274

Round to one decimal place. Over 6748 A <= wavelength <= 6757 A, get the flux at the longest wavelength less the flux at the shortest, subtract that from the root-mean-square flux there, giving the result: 76.5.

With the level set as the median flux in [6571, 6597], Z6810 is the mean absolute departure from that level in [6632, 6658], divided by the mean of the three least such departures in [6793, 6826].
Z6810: 1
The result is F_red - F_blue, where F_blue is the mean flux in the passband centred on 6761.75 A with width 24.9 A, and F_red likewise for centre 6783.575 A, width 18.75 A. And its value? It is -0.3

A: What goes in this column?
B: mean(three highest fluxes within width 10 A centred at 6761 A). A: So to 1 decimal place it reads 75.2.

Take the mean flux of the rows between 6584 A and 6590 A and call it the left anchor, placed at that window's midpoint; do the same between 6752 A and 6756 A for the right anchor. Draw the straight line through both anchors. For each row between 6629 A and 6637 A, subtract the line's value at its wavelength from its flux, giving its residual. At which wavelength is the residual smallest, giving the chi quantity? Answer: 6634.51 A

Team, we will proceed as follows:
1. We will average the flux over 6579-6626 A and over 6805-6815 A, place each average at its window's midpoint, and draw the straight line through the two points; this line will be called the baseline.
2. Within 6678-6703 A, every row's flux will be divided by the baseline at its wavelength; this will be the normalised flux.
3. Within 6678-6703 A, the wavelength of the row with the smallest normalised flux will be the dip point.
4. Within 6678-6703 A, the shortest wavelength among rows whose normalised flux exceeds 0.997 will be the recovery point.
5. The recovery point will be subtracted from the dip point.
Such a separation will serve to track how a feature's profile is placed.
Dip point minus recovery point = 3.1 A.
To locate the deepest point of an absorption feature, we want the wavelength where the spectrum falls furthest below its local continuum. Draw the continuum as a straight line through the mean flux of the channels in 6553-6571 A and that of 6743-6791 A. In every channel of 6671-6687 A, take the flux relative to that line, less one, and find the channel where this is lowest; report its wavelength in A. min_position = 6682.03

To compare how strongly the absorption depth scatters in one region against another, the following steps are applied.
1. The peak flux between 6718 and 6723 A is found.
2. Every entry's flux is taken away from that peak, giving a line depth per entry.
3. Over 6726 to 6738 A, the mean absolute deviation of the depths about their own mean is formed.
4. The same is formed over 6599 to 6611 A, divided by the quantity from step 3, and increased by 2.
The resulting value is 2.97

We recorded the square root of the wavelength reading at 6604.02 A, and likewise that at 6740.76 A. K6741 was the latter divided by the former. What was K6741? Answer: 0.99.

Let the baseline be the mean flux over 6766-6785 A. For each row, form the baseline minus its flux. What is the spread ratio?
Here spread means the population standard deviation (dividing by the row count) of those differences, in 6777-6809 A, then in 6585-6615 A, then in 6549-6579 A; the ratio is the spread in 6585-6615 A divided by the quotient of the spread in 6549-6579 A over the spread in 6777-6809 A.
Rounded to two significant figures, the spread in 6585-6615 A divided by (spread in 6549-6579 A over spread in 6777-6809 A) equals 0.17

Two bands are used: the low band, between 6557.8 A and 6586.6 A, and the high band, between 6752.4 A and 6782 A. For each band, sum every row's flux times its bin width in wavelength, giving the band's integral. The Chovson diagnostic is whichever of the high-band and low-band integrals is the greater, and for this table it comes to 2195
